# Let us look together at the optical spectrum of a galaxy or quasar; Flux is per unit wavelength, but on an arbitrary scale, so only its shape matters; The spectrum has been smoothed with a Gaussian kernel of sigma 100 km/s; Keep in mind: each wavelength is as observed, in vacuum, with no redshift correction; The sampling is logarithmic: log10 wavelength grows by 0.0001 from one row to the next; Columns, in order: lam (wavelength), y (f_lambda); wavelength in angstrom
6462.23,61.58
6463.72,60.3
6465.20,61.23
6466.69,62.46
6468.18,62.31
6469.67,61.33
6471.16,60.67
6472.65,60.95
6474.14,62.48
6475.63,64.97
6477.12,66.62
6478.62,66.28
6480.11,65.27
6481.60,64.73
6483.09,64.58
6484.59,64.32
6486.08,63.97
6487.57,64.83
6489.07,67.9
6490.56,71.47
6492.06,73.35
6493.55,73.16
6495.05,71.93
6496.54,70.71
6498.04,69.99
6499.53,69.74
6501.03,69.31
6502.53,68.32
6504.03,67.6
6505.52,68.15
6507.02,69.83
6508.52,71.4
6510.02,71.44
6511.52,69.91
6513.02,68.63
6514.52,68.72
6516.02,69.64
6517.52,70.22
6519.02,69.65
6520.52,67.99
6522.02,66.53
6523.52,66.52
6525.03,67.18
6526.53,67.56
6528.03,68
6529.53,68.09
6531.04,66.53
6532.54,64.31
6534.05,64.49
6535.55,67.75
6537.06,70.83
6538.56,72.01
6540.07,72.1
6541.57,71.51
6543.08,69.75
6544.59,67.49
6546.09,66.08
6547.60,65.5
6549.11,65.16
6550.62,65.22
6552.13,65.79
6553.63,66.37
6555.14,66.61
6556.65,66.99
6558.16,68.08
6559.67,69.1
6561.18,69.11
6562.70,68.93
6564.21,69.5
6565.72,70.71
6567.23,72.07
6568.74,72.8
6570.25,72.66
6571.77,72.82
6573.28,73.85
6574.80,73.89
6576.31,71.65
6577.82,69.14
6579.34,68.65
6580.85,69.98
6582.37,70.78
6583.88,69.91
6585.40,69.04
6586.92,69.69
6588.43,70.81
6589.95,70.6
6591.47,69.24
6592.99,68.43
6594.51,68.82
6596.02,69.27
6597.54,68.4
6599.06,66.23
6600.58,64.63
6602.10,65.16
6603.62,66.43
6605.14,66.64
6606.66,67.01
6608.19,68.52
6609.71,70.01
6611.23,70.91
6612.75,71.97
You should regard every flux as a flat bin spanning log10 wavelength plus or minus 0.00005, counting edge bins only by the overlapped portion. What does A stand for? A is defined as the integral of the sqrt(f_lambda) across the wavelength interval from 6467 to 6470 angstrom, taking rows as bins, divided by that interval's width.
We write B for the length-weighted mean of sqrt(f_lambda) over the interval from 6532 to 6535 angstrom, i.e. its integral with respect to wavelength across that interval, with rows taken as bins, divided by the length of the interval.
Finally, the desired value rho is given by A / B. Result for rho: 0.98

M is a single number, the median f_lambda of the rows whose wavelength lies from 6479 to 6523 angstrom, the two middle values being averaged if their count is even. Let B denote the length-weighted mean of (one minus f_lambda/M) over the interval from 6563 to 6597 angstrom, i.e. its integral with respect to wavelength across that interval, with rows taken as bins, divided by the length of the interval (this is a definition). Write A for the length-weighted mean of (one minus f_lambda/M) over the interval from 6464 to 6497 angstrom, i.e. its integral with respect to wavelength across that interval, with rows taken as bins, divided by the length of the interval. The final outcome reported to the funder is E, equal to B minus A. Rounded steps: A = 0.05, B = -0.019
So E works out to -0.0725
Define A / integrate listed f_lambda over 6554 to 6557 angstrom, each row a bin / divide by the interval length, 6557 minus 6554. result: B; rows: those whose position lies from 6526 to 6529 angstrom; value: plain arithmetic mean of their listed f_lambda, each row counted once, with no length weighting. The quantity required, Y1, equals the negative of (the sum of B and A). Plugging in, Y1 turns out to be -134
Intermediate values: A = 66.7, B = 68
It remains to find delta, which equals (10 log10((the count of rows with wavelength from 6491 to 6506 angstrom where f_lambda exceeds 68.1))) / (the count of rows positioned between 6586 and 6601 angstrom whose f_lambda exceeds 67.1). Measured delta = 1.2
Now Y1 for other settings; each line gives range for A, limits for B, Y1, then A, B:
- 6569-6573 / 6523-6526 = -140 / 72.9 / 67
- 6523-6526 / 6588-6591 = -138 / 66.8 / 71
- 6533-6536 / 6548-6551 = -131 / 65.8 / 65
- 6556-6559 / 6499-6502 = -137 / 67.6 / 70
